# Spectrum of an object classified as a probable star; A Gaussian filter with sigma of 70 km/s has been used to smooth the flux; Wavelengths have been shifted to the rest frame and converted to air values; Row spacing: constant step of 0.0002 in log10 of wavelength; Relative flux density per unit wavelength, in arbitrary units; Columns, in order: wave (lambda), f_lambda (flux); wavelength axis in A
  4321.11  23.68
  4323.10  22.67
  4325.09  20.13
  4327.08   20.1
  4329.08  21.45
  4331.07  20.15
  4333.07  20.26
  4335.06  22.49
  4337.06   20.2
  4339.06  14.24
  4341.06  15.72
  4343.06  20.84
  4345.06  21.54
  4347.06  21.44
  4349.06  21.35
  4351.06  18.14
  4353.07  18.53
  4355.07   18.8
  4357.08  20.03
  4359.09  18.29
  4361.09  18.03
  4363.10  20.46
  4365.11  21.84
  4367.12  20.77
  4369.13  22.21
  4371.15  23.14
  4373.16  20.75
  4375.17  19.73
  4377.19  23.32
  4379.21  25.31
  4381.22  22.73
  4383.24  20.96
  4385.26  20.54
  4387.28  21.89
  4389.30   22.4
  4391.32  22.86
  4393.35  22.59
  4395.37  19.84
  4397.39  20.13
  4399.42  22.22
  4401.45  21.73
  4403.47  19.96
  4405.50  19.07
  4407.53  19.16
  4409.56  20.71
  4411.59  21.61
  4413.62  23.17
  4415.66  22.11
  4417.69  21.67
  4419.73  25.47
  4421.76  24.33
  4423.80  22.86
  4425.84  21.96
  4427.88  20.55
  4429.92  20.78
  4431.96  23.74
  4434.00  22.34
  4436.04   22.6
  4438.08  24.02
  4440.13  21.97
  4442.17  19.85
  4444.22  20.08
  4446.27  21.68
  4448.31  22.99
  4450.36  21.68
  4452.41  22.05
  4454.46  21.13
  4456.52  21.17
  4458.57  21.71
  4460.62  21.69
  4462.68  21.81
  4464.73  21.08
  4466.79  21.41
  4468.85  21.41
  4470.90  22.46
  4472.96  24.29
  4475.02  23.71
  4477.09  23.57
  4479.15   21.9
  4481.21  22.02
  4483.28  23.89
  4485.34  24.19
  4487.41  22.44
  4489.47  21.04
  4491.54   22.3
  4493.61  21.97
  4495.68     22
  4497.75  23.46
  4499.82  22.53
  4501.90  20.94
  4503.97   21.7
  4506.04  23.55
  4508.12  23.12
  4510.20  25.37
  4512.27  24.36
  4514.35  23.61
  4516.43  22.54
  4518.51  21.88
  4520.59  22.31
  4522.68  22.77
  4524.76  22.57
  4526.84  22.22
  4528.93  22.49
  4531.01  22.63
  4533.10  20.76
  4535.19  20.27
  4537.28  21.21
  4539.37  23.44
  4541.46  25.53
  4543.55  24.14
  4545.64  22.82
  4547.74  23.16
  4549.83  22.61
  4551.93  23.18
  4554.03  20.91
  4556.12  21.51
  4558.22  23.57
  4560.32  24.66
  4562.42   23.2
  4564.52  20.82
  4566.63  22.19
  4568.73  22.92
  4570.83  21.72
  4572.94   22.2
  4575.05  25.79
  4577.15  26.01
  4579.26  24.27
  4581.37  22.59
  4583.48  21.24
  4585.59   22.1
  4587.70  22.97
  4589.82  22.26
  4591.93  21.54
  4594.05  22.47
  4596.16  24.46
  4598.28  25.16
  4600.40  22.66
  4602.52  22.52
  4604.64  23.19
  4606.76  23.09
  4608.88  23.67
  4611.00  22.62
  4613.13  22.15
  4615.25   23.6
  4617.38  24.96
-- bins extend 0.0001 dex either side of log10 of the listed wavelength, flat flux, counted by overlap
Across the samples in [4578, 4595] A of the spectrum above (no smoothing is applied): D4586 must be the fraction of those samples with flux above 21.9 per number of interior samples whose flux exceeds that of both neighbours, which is 0.75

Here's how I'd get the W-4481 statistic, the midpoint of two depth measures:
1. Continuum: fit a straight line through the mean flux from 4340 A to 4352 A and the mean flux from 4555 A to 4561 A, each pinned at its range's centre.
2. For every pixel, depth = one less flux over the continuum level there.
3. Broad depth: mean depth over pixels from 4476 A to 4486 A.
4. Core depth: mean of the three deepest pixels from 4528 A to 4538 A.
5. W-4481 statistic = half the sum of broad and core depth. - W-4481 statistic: 0.02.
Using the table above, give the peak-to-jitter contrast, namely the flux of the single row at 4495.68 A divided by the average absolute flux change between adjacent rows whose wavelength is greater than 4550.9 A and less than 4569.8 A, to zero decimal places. 15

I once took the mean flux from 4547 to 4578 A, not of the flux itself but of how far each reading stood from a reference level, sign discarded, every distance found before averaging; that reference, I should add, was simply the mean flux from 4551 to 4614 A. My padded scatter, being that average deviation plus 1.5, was 2.67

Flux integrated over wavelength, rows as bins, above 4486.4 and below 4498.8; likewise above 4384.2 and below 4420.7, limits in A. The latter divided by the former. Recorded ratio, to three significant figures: 2.85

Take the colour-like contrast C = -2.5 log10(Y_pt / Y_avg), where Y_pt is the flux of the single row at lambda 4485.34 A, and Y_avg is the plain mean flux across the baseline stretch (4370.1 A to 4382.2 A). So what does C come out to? -0.08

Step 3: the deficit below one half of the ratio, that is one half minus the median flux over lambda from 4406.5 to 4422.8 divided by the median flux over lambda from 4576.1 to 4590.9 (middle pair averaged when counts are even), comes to -0.47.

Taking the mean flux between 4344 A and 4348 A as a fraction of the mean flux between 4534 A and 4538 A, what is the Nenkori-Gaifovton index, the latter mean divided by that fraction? 20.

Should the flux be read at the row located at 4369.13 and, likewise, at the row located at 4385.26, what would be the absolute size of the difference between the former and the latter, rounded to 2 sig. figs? 1.7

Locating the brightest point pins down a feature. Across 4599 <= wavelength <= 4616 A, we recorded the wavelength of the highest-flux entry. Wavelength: 4608.88 A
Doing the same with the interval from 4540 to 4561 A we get 4541.46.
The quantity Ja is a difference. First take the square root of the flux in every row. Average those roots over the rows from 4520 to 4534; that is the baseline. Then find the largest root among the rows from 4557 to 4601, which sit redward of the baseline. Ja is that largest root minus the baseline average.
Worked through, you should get 0.38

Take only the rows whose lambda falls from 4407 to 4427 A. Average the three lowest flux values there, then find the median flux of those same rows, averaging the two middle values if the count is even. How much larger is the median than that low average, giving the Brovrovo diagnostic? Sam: 1.5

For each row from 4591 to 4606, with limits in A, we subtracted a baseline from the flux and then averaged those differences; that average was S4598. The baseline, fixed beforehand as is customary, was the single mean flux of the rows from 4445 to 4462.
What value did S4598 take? 1.4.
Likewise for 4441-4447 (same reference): -1.2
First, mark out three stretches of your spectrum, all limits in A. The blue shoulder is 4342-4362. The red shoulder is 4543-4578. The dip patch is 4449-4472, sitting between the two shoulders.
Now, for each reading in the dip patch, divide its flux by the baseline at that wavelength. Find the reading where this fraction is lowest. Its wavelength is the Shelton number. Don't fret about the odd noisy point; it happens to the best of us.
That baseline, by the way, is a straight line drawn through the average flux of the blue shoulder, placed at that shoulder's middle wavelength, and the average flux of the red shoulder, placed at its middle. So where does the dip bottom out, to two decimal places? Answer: 4464.73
